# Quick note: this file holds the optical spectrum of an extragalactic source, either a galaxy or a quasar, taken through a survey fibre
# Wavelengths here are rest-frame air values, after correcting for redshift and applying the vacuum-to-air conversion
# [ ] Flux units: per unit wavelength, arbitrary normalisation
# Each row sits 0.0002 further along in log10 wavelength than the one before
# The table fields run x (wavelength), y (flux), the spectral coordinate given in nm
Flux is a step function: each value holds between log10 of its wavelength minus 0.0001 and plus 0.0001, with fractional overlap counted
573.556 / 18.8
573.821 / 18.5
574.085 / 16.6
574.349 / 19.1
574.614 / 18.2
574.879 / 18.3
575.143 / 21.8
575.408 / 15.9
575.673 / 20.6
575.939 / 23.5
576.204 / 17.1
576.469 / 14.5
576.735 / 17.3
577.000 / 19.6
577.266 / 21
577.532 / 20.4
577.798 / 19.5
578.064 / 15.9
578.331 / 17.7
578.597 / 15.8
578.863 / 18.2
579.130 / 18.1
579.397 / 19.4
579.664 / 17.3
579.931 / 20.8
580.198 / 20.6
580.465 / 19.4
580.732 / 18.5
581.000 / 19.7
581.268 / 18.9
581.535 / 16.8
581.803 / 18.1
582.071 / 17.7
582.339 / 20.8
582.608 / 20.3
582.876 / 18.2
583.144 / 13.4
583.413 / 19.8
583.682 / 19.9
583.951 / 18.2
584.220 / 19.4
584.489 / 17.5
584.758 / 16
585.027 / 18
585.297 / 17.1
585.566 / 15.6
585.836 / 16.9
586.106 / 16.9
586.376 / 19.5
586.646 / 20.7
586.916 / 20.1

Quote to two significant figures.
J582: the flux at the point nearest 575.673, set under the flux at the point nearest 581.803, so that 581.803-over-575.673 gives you 0.88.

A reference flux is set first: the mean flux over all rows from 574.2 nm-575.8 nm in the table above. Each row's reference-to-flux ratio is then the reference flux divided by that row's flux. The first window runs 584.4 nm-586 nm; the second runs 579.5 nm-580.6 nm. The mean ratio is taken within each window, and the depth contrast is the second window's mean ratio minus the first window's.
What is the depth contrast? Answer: -0.15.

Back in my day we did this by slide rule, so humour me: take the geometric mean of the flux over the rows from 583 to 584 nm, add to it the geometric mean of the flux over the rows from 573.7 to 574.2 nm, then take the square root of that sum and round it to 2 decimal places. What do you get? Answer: 5.93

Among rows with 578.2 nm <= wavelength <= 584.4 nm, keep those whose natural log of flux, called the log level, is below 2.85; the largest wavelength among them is 583.144 nm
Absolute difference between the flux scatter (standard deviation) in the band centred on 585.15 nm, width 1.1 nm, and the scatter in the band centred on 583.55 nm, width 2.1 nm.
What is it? 1.14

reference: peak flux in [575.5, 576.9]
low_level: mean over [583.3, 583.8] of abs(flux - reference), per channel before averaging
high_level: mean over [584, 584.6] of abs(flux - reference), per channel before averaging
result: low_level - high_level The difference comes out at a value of -1.40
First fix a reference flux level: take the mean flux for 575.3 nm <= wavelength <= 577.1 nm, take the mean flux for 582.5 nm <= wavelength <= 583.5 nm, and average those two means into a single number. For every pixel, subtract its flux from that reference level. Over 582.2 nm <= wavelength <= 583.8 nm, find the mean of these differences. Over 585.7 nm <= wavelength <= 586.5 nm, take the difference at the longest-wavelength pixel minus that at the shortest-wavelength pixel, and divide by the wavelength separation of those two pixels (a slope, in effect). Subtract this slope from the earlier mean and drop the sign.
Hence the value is 4.2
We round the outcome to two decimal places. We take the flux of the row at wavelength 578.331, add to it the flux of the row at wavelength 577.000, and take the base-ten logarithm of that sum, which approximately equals 1.57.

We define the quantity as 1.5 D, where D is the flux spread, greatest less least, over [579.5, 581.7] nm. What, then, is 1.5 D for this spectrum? 6.0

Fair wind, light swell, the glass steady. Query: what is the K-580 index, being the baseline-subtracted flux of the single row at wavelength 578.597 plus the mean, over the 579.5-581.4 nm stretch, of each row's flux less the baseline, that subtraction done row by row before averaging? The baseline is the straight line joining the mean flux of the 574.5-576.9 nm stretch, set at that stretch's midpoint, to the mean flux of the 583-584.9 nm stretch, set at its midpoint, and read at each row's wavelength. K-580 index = -1.3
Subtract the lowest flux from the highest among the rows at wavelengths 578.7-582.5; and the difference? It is 4.0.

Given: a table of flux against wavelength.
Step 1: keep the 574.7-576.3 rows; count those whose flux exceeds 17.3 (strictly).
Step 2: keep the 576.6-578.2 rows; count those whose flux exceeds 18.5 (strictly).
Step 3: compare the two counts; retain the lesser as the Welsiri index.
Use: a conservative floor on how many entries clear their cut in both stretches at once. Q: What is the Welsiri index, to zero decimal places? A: 4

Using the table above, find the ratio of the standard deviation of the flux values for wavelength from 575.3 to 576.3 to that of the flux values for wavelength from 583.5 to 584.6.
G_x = 3.1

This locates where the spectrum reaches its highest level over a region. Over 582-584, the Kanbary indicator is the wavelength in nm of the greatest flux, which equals 582.339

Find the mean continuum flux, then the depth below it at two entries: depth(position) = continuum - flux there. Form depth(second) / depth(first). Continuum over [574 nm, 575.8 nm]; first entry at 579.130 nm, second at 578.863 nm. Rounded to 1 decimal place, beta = 0.8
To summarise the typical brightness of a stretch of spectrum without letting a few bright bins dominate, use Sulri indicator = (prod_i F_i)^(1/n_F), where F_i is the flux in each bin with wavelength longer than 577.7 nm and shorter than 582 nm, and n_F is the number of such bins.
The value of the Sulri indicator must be 18.4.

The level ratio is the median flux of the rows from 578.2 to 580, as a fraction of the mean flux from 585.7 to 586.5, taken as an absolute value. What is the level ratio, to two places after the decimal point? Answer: 1.02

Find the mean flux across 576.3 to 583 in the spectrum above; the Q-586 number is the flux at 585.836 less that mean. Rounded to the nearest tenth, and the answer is -1.7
